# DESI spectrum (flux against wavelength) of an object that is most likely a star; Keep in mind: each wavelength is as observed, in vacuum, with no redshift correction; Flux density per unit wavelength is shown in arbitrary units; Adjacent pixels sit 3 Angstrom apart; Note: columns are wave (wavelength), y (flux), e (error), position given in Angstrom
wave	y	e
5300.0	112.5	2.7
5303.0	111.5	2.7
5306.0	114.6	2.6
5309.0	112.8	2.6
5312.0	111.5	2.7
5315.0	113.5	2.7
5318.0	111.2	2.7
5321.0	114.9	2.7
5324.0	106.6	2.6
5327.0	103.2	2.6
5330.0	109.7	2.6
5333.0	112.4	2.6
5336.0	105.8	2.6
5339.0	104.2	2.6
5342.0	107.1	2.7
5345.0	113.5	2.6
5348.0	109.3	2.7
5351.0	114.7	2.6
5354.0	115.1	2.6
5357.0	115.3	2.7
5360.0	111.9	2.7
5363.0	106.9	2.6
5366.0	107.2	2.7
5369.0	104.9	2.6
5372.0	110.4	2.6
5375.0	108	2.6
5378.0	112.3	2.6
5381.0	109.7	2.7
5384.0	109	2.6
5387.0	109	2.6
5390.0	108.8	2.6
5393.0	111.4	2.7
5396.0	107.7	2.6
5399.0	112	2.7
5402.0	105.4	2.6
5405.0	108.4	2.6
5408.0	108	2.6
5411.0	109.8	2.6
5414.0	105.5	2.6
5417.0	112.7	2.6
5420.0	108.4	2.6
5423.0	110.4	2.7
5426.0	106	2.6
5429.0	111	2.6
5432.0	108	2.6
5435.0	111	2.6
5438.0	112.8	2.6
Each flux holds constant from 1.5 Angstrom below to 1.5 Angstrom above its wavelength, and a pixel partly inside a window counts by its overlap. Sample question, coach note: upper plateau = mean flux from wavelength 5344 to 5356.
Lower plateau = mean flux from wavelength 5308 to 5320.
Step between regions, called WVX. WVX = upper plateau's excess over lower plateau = 0.9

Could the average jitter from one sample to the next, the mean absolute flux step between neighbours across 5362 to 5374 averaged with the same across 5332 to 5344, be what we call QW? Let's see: 3.20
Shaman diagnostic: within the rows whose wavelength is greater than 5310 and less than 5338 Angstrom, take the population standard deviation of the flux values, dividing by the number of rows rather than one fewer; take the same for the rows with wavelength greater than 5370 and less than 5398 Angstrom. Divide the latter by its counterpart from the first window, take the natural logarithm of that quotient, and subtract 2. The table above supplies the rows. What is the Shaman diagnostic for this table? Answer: -2.93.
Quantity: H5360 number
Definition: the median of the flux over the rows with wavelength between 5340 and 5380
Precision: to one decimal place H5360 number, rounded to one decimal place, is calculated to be 110.4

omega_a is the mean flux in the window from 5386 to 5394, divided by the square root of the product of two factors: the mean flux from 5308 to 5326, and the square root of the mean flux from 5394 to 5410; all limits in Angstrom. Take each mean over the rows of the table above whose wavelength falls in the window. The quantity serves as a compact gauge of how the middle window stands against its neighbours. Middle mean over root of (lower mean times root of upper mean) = 3.22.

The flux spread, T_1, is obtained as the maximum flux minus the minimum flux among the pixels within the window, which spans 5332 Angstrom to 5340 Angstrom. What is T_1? 8.2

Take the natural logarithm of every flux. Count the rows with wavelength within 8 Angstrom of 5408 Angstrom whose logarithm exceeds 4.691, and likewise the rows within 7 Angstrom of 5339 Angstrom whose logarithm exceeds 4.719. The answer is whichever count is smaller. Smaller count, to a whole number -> 1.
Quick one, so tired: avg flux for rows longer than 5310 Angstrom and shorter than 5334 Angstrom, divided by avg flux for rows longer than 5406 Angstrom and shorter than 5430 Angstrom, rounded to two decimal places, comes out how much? 1.01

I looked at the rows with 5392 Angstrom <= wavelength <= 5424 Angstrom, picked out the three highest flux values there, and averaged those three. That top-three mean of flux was 112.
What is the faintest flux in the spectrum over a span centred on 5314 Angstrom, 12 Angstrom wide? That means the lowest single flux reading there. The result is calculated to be 111.2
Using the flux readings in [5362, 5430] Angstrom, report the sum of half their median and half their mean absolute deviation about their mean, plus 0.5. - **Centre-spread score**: 55.80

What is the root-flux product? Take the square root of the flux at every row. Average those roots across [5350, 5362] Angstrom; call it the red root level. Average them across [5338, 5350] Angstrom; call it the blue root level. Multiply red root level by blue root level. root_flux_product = 111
